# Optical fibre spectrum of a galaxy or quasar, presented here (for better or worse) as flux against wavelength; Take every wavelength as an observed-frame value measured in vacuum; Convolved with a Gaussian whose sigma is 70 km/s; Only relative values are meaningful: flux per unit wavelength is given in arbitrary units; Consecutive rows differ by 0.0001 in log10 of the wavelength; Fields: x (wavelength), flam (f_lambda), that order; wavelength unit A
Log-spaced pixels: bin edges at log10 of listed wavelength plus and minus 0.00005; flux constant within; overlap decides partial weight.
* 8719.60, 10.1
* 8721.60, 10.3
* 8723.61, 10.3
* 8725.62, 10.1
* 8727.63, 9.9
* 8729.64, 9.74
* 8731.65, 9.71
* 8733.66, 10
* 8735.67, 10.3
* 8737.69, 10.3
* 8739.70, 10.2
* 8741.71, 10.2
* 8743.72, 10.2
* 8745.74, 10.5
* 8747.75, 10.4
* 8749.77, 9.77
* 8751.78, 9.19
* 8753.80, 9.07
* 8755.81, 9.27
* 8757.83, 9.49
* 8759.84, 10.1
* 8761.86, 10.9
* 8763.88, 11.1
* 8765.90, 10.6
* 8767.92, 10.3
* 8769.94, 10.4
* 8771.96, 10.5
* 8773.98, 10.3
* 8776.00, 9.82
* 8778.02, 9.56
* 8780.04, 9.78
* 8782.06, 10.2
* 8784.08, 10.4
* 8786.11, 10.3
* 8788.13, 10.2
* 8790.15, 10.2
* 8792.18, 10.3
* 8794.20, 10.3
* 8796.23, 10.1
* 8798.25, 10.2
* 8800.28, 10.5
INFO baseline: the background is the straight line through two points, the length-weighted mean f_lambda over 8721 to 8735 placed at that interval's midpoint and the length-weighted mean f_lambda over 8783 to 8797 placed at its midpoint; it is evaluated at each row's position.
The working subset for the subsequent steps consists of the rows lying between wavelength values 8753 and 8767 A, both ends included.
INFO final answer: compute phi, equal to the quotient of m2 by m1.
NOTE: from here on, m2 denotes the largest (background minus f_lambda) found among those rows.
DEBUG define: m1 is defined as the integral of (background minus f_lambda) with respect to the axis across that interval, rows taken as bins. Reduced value 1.7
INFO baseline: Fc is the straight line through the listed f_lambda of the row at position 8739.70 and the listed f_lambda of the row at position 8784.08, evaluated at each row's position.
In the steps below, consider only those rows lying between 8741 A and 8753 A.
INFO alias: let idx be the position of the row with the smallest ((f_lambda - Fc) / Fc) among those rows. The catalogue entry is 8751.78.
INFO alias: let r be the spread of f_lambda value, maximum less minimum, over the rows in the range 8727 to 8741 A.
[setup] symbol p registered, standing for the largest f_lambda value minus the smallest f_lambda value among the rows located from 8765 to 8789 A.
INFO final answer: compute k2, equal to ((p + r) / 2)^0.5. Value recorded 0.90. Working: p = 1.0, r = 0.6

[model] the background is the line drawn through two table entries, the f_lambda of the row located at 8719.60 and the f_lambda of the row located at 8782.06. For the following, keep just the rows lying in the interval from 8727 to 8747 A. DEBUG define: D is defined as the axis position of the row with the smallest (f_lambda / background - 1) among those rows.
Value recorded 8731.65 A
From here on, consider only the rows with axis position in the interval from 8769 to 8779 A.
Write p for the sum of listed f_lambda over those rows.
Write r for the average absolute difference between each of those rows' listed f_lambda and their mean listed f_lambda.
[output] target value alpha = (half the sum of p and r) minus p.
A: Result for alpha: -25.1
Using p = 50.6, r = 0.3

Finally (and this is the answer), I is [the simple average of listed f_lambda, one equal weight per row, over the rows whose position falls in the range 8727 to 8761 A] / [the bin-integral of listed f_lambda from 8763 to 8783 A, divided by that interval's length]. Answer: 0.97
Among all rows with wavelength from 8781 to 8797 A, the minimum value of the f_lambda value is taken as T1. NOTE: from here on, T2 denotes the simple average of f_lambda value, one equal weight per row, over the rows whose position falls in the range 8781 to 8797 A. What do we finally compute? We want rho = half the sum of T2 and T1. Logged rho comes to 10.2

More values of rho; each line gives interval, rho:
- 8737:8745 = 10.2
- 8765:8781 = 9.9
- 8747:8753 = 9.5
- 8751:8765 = 9.5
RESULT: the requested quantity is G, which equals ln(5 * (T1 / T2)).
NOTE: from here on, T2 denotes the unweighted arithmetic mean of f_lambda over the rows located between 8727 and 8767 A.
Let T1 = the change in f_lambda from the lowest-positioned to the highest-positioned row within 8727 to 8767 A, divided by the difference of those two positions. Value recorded -4.7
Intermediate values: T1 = 0.018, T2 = 10.05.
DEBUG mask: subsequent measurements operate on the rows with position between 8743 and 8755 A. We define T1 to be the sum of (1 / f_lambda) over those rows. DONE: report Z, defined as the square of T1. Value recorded 0.37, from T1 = 0.61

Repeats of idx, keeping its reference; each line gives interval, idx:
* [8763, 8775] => 8773.98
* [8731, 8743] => 8731.65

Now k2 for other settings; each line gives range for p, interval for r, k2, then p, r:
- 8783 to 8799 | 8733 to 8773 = 1.08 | 0.3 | 2.0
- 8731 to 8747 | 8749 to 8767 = 1.19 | 0.8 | 2.0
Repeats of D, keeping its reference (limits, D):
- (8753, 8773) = 8753.80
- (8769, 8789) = 8778.02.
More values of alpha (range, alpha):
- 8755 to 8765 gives -25.1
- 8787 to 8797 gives -25.5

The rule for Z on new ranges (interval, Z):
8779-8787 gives 0.15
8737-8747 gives 0.24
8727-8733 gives 0.09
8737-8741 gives 0.04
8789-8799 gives 0.24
